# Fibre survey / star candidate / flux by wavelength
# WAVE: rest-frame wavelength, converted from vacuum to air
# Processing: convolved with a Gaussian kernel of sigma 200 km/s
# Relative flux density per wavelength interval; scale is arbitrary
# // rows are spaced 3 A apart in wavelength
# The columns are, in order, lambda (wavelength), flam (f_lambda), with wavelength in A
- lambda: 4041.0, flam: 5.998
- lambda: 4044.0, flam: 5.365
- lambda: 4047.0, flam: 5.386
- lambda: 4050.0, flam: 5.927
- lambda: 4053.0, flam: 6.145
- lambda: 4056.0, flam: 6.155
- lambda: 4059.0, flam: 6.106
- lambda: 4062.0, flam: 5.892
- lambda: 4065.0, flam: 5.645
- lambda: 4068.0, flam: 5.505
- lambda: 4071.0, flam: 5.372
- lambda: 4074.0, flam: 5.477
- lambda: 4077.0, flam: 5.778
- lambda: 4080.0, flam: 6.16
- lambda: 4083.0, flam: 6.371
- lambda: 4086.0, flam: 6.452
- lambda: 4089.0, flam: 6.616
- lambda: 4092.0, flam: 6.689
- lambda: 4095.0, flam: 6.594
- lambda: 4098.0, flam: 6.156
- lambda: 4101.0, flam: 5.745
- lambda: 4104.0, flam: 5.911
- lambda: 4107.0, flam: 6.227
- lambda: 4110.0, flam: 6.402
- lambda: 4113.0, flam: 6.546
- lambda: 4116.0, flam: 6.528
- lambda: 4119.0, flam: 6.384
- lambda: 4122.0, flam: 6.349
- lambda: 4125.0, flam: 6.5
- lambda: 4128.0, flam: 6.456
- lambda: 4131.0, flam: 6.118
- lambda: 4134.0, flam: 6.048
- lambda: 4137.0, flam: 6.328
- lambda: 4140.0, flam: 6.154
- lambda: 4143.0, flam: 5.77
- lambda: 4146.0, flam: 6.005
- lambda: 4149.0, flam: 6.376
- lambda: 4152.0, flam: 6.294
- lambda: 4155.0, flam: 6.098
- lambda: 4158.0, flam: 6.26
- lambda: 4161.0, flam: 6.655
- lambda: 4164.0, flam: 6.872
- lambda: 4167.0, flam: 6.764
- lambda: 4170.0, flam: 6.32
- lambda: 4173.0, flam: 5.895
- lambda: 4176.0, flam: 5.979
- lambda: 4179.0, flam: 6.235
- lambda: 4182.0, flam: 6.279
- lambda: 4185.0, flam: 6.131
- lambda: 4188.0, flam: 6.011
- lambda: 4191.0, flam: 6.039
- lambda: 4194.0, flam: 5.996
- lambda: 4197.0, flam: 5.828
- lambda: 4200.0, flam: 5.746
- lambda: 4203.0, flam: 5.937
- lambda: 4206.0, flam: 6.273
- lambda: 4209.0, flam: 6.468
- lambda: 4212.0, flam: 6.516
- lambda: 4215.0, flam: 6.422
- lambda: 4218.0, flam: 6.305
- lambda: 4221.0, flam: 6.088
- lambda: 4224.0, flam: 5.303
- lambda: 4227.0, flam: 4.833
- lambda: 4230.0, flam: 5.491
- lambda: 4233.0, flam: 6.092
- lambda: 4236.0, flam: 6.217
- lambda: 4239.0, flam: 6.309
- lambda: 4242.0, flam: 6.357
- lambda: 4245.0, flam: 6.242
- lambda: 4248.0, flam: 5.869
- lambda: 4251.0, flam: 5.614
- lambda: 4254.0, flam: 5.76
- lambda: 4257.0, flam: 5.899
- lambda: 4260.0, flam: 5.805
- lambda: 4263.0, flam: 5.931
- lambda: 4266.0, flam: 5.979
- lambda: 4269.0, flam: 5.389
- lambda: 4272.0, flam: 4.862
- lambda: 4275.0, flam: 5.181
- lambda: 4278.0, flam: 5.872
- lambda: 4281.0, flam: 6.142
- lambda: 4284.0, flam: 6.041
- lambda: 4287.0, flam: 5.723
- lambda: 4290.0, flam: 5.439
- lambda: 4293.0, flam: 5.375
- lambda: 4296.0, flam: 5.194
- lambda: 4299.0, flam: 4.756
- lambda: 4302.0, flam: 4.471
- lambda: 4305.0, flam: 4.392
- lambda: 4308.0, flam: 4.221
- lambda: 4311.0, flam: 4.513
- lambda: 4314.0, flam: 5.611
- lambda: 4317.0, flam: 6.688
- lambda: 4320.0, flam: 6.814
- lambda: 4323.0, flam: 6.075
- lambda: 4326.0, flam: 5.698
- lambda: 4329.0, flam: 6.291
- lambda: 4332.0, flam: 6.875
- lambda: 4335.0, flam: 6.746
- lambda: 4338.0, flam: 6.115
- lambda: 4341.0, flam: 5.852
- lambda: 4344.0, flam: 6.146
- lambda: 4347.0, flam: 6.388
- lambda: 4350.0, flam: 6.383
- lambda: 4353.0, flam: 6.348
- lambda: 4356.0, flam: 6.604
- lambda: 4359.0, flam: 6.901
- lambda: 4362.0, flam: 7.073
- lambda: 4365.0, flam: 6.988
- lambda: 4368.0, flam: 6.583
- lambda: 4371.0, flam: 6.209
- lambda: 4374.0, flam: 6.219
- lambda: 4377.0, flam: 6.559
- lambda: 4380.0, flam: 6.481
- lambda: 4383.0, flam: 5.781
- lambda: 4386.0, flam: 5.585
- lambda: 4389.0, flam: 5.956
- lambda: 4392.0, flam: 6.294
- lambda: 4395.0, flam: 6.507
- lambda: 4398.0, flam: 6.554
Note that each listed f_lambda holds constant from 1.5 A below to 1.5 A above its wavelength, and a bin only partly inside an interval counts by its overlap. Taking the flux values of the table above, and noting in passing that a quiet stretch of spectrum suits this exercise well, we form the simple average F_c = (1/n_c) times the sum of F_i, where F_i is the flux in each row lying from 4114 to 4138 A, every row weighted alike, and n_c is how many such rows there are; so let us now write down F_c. 6.34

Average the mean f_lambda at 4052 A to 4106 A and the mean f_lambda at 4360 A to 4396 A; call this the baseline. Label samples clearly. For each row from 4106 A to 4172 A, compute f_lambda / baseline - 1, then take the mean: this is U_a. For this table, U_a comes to 0.02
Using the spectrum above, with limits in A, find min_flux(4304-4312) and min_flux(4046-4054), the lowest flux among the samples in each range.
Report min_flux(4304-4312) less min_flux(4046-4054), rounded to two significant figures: -1.2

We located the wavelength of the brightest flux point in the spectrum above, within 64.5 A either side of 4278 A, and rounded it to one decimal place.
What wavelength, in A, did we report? 4332.0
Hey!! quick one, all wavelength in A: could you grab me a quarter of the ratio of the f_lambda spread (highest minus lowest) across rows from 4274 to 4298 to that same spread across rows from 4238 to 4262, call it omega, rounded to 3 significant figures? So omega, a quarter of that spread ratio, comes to 0.323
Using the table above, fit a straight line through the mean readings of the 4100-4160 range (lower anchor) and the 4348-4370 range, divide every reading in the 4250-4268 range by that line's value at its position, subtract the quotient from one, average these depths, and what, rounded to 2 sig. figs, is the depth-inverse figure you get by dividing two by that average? 20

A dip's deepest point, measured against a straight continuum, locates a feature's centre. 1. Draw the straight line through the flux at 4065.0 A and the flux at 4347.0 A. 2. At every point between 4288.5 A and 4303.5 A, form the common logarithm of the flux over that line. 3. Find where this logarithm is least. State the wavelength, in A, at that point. 4302.0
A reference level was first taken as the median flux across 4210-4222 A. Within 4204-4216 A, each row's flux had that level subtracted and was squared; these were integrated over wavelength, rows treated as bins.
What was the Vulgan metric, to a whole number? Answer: 0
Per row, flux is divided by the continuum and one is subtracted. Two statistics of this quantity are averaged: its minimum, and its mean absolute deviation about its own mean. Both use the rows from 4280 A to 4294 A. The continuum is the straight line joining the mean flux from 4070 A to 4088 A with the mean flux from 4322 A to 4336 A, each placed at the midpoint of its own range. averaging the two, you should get -0.049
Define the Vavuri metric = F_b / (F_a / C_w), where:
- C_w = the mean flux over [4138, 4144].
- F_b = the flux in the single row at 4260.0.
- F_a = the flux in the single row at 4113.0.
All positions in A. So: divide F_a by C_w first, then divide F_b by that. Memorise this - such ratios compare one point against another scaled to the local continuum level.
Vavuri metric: 5.3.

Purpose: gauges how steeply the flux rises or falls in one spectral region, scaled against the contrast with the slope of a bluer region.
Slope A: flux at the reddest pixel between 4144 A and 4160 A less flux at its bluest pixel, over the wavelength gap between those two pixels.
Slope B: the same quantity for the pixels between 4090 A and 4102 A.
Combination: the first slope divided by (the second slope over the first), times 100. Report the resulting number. 0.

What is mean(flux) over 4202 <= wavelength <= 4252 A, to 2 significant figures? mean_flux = 6.0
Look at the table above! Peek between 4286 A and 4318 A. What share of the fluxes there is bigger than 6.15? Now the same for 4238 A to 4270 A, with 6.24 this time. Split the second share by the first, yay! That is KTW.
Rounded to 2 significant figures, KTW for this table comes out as 3.0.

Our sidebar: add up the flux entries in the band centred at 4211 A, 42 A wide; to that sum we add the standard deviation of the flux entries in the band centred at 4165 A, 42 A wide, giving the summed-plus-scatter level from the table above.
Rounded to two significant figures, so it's 84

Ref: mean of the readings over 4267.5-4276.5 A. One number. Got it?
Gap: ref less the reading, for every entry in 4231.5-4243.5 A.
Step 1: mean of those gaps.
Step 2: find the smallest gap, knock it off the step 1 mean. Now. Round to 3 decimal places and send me 0.113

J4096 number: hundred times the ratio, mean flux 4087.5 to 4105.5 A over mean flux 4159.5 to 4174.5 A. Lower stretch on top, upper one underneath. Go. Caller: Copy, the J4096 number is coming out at 97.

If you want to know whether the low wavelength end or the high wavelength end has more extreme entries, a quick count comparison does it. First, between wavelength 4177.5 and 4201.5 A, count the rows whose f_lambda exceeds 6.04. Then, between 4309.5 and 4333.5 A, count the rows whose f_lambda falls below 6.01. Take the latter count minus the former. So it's 0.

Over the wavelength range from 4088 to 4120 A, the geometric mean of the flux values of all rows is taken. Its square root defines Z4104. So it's 2.52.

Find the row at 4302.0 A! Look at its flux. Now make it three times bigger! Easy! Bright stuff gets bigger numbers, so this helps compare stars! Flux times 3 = 13.4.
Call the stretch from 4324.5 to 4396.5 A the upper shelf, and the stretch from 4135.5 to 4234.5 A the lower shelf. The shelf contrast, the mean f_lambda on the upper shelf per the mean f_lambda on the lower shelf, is 1.04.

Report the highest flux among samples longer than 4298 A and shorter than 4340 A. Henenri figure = 6.875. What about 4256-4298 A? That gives 6.142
